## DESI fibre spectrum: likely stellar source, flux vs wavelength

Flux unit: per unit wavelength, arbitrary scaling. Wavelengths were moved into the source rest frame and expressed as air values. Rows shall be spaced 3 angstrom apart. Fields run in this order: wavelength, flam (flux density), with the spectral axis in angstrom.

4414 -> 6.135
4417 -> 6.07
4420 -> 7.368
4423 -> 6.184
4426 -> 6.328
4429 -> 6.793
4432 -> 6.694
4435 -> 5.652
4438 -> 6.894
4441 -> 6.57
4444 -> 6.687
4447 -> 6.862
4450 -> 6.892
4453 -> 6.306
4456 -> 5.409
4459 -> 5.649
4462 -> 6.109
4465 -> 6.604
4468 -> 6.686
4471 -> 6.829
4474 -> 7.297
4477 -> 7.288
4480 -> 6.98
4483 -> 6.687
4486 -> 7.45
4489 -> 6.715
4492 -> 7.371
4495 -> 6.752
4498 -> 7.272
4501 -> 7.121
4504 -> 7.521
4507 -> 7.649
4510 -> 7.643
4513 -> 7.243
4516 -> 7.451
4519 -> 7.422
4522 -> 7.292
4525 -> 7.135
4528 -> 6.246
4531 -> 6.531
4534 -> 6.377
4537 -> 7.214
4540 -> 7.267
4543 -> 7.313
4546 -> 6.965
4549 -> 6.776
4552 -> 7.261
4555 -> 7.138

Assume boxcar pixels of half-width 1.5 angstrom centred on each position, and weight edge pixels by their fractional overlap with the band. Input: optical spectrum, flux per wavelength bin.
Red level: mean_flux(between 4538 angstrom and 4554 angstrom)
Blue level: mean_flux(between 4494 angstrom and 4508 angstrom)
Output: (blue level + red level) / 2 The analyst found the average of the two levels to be 7.19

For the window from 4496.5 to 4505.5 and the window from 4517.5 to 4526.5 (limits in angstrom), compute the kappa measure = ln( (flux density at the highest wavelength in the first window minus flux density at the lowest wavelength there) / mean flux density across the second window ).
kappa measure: -3.4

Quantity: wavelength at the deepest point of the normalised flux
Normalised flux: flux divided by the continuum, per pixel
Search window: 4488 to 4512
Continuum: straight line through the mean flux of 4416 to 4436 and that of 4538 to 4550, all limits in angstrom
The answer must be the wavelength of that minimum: 4489 angstrom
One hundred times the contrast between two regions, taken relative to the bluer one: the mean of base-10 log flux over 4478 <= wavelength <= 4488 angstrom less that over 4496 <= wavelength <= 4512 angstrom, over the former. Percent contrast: -3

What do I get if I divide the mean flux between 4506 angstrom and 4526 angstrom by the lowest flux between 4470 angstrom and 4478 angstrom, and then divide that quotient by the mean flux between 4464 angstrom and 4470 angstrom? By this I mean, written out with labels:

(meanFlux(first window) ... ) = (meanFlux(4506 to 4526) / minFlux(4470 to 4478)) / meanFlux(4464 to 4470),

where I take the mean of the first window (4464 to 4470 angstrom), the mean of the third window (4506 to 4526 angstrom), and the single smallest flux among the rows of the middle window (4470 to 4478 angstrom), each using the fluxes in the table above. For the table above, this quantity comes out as 0.163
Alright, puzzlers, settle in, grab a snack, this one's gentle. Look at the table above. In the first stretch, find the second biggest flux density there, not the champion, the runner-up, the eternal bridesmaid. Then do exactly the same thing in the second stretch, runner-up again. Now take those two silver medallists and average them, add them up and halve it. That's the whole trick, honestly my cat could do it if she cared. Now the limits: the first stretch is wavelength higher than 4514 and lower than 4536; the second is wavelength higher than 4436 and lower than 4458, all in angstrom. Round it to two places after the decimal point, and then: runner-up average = 7.16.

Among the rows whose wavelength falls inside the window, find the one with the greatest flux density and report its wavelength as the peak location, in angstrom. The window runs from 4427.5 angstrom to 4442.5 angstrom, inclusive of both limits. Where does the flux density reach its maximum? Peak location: 4438 angstrom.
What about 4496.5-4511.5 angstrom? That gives 4507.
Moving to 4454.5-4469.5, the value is 4468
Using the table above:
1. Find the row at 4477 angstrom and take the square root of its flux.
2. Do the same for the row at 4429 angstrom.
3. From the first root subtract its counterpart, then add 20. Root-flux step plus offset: 20.1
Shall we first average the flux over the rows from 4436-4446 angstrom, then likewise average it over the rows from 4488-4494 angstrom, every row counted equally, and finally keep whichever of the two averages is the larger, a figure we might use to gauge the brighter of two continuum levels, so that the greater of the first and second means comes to 7.0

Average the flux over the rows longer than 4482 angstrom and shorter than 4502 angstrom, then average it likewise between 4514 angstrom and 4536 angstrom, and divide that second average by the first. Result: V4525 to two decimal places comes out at 0.98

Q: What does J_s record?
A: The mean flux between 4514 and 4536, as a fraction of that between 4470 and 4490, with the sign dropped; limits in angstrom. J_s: 0.98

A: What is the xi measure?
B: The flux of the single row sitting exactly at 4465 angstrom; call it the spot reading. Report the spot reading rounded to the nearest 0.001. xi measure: 6.604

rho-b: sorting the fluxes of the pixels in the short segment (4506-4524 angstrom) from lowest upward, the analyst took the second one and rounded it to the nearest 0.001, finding 7.292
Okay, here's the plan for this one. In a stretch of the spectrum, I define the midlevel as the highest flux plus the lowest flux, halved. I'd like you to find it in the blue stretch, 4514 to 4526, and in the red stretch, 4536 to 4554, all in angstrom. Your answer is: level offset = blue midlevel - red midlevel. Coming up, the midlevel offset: 0.2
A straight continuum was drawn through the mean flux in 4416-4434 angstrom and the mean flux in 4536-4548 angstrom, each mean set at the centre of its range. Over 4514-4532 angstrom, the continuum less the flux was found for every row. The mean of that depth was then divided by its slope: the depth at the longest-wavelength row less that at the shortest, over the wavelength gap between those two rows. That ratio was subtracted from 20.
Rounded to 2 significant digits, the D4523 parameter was 19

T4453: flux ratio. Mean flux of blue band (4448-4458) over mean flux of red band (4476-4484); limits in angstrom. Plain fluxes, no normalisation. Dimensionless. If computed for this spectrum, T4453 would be 0.89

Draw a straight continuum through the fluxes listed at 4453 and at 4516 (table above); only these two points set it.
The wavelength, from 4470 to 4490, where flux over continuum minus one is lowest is 4489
